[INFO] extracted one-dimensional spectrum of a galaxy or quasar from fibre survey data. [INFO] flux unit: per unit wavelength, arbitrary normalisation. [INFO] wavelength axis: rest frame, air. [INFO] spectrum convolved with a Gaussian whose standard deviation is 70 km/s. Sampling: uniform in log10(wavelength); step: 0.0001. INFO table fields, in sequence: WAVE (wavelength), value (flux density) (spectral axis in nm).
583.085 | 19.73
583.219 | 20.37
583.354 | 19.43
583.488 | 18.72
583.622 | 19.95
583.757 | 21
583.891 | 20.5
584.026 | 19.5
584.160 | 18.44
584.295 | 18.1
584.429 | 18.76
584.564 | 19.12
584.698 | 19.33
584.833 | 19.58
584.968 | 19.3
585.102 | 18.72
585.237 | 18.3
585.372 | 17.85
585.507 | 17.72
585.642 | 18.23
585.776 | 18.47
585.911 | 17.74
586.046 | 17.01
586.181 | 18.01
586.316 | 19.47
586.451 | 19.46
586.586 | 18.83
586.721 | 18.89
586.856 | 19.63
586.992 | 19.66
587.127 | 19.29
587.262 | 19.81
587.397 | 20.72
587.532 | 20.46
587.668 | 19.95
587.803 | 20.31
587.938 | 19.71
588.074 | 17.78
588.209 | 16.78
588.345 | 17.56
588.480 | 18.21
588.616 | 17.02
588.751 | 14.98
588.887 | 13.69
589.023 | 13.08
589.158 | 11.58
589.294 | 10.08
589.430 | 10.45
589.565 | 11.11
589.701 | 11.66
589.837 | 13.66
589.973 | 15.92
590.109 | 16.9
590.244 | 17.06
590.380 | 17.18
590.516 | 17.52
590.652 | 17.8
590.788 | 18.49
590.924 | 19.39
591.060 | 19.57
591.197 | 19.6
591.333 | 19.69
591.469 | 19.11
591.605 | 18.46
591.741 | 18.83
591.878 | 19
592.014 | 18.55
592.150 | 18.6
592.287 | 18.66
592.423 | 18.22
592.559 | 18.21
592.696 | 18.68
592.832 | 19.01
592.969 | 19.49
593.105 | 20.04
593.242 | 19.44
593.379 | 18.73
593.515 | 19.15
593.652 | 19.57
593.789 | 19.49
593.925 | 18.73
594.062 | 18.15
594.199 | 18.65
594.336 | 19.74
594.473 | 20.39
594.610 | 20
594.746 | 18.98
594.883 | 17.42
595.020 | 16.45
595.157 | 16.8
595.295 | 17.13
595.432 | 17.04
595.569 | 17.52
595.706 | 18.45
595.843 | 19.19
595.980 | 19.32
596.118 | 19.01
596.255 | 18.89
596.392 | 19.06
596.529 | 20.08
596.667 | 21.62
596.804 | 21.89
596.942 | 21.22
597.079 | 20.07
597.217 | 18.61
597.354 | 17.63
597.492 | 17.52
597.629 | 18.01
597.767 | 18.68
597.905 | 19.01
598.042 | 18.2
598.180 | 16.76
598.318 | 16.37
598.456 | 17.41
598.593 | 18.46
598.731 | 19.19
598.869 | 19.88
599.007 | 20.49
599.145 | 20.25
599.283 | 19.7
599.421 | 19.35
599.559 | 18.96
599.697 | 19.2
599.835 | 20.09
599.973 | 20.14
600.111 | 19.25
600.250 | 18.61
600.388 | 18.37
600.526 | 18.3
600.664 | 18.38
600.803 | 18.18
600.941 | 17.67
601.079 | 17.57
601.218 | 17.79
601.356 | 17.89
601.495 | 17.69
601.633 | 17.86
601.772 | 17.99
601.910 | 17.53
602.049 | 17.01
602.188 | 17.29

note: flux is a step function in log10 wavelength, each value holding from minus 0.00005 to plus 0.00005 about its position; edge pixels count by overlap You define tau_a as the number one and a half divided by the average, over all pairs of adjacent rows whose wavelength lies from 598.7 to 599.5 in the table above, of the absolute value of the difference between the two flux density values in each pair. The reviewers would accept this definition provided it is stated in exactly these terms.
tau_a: 3.1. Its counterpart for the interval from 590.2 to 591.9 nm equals 4.1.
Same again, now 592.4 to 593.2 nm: 4.1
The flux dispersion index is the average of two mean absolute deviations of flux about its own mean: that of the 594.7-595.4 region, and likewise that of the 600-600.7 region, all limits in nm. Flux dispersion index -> 0.48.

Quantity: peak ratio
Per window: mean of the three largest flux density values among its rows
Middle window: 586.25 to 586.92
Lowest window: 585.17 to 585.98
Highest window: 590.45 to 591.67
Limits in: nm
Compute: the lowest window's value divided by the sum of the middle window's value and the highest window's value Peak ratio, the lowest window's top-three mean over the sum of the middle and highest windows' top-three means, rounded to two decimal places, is 0.47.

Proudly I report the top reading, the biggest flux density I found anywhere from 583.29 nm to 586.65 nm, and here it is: 21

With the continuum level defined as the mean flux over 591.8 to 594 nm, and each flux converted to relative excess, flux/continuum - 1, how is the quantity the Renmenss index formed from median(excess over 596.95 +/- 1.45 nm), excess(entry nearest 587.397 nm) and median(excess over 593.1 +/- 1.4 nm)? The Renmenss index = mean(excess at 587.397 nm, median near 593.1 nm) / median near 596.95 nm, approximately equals -10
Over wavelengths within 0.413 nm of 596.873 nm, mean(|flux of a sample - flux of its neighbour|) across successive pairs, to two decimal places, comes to 1.02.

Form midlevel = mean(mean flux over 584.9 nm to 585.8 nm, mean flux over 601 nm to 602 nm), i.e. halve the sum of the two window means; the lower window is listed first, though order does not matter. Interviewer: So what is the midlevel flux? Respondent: 18.1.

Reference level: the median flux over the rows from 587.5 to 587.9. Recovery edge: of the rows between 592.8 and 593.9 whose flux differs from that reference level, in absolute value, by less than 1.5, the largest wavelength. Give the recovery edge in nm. 593.789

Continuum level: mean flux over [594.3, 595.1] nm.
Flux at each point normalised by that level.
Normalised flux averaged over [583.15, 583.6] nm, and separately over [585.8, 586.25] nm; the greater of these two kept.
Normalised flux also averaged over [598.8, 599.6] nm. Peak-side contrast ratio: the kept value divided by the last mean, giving 0.99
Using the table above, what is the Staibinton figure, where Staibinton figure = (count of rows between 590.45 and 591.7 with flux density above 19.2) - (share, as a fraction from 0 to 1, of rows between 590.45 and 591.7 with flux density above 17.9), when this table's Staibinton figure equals 3.2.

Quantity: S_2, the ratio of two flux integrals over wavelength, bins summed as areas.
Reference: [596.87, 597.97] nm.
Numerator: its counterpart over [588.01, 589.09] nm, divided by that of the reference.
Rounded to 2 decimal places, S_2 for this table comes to 0.84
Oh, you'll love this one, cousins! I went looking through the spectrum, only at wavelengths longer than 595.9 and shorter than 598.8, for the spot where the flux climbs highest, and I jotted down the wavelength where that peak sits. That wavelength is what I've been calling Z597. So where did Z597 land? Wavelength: 596.804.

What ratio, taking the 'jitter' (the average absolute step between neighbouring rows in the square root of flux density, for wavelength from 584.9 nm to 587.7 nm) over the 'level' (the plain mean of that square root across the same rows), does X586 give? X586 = 0.014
